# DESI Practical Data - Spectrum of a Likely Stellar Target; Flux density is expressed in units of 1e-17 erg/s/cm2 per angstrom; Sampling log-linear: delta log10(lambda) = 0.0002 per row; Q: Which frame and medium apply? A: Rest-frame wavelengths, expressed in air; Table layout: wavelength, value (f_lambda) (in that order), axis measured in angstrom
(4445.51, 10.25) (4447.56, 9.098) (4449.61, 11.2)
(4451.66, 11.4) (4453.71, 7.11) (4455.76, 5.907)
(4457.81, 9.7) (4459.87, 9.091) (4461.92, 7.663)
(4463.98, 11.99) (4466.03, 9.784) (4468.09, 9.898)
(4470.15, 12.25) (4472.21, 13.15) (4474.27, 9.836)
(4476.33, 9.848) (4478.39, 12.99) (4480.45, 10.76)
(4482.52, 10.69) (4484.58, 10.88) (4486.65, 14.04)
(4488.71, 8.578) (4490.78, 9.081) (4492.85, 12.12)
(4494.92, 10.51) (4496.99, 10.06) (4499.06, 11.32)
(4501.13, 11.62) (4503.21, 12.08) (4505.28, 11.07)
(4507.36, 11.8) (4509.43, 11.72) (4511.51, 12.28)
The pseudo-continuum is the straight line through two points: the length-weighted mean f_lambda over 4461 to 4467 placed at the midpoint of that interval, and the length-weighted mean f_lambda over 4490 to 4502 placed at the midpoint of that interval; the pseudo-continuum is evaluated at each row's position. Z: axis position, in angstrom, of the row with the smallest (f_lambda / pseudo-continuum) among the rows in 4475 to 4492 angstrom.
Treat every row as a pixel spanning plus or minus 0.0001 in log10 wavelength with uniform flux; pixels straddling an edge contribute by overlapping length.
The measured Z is 4488.71 angstrom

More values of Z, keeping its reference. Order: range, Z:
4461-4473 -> 4461.92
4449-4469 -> 4455.76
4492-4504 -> 4496.99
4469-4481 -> 4476.33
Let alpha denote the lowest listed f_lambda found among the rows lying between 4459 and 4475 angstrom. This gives 7.663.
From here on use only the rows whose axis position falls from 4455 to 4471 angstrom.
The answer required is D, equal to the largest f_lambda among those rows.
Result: 12.25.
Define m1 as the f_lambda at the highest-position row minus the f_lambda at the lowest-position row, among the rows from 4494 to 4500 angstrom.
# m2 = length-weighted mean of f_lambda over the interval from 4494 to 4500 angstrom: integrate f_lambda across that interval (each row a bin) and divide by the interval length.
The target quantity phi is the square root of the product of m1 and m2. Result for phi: 2.9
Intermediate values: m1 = 0.81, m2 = 10.6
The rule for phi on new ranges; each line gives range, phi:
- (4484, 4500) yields 2.2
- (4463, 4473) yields 3.6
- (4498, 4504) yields 3.0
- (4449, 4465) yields 2.7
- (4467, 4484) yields 3.0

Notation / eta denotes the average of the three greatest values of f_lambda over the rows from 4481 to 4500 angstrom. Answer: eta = 12.5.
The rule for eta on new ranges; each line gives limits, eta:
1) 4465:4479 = 12.8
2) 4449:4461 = 10.8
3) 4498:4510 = 11.9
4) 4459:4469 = 10.6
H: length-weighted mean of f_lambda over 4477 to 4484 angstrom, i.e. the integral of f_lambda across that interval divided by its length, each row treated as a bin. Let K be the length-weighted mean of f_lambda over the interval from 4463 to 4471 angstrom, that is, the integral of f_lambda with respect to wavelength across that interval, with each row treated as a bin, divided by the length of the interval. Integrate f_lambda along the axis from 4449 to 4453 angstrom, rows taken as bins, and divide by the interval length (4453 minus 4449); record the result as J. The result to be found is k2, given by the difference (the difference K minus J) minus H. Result -11.4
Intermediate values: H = 11.4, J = 10.98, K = 10.9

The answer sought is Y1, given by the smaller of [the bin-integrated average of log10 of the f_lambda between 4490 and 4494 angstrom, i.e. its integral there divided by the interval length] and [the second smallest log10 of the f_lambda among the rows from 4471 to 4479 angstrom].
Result 0.99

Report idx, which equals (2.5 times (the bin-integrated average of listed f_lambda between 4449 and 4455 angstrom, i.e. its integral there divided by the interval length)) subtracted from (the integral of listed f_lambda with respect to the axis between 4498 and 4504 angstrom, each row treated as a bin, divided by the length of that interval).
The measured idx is -12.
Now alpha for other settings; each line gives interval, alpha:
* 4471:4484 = 9.836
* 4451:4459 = 5.907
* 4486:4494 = 8.578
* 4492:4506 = 10.06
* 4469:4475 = 9.836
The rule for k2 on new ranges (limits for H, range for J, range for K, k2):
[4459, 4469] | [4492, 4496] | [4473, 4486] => -10.0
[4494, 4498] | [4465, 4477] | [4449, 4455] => -11.5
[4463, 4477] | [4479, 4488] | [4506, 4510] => -10.8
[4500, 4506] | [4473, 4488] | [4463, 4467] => -12.0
